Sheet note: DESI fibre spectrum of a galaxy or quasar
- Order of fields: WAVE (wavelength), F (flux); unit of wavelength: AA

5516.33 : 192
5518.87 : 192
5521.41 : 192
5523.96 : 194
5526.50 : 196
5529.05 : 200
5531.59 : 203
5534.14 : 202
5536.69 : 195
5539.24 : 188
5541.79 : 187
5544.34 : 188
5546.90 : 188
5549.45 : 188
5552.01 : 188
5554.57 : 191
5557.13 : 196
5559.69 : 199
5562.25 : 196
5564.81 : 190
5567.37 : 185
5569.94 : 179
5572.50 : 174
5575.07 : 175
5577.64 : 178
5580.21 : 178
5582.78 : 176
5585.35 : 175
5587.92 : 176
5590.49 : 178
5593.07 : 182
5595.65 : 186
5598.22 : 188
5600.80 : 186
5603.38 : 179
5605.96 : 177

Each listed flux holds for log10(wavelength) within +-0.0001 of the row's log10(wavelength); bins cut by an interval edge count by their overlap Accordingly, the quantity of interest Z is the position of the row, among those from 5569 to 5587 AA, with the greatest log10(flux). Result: 5569.94 AA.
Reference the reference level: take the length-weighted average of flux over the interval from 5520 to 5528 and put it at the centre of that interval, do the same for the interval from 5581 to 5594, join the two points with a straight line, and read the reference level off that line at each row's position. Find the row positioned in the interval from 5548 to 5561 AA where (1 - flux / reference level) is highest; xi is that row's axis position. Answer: 5549.45 AA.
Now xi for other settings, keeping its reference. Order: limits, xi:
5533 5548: 5541.79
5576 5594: 5585.35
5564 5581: 5572.50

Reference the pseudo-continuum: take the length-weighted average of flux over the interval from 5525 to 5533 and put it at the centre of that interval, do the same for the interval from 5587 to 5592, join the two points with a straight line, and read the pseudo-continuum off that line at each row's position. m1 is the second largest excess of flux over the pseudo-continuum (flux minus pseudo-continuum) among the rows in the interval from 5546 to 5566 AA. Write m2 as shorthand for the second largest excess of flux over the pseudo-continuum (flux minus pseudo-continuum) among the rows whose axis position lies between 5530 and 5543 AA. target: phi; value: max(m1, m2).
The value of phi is 9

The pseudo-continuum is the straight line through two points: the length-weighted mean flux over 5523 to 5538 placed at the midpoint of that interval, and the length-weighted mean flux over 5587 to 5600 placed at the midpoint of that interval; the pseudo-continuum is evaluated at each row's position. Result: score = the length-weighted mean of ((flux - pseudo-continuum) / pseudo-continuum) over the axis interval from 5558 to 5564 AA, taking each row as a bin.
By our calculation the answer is 0.032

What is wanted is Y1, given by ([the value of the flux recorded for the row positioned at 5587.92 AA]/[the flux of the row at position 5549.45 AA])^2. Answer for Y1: 0.88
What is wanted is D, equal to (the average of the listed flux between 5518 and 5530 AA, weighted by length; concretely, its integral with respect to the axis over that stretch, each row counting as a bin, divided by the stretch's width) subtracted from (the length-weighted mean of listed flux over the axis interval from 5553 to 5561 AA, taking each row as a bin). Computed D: 0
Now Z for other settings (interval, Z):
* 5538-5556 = 5554.57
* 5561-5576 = 5562.25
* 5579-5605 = 5598.22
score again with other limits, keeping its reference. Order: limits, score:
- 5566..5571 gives -0.034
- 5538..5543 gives -0.043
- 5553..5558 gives 0.005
